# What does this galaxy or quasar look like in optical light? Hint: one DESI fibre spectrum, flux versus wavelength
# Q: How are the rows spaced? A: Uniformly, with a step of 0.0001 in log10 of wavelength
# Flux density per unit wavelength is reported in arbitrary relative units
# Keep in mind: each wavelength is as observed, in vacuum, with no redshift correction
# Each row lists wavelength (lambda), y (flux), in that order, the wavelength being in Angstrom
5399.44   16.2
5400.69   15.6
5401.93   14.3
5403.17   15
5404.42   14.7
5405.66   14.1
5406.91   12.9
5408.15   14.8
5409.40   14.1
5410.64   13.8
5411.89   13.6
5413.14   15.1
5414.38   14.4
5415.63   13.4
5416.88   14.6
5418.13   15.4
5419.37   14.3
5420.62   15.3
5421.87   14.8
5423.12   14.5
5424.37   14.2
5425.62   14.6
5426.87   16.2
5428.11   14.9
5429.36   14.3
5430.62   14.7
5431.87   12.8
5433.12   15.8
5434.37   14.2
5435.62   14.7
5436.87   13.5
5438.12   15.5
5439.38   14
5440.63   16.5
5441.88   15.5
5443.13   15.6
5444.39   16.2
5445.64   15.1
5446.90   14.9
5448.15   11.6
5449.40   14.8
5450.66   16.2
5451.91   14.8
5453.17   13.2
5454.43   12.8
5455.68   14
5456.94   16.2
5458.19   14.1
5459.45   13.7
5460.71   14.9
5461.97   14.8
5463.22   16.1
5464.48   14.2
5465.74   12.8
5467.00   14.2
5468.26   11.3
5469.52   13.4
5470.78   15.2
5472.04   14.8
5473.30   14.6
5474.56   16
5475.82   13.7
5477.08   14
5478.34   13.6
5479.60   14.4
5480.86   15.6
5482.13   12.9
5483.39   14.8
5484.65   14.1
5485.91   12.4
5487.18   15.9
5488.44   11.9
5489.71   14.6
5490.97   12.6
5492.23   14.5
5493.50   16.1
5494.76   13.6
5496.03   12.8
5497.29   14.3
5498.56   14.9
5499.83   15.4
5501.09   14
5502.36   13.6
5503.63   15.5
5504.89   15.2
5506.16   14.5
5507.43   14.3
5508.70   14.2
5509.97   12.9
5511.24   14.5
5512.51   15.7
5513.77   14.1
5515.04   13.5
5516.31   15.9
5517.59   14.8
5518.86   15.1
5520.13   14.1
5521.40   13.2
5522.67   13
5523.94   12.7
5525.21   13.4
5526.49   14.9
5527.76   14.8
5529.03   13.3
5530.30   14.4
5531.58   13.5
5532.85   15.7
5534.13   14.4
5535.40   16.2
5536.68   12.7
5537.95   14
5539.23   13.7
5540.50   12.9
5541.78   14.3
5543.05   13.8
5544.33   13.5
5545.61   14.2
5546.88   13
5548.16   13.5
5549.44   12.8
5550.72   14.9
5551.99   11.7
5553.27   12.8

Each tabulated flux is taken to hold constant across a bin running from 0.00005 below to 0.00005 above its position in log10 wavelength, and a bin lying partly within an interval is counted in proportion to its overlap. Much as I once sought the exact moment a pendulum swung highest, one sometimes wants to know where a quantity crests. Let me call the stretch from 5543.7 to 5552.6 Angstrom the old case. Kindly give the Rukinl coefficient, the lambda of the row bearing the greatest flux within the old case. 5550.72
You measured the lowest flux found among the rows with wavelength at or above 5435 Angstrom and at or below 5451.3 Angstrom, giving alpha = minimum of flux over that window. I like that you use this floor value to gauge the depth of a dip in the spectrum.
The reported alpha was 11.6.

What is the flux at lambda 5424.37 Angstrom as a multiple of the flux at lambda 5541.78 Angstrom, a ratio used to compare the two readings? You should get 0.99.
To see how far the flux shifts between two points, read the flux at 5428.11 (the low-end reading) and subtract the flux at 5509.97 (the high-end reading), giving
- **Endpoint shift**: 2.0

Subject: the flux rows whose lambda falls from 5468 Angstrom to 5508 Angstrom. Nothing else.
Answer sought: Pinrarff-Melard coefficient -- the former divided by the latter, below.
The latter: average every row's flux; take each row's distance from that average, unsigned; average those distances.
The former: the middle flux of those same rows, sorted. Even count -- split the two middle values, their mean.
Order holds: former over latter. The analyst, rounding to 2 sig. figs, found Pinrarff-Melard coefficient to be 15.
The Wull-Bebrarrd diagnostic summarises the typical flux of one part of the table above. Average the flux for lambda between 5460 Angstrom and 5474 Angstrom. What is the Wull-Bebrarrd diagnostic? 14.2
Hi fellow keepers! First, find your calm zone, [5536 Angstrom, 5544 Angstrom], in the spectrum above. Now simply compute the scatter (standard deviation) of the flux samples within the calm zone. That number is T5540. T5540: 0.6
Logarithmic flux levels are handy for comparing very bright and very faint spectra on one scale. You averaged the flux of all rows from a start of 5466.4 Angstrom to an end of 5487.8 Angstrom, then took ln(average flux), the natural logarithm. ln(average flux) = 2.65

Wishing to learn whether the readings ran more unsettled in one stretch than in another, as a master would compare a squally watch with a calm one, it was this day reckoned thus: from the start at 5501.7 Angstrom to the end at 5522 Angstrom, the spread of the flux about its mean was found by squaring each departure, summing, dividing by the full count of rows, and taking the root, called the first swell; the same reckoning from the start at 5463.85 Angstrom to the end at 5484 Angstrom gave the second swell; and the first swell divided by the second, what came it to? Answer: 0.8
